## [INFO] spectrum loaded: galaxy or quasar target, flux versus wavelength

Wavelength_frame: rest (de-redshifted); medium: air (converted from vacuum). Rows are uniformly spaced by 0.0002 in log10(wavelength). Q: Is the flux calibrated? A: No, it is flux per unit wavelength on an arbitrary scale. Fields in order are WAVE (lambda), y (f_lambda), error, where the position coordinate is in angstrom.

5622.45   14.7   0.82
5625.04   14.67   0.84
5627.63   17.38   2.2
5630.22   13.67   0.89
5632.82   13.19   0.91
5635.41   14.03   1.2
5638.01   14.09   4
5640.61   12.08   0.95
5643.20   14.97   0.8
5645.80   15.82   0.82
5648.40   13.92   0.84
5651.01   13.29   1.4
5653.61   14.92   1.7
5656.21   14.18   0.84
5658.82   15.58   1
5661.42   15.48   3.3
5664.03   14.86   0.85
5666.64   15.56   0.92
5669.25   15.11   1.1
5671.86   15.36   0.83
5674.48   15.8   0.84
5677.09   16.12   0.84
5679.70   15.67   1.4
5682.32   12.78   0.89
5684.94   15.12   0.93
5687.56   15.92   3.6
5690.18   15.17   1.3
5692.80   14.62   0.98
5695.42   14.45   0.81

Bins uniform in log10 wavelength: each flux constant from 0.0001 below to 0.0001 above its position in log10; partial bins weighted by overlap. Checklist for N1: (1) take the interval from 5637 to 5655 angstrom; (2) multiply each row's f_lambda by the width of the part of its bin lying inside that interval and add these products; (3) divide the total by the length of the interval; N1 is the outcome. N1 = 14.2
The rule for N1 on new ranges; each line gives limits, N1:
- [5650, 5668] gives 14.9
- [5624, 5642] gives 14.2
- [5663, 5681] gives 15.5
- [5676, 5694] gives 15.0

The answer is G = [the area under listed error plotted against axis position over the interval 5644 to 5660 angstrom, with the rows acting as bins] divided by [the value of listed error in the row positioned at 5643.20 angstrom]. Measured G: 22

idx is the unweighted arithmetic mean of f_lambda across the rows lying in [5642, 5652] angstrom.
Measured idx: 14.5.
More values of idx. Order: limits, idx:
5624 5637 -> 14.6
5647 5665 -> 14.6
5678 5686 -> 14.5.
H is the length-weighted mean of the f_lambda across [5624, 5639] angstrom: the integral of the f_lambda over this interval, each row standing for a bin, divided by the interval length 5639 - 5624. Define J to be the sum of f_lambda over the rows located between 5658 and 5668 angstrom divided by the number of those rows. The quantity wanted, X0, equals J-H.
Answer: 0.9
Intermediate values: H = 14.5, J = 15.4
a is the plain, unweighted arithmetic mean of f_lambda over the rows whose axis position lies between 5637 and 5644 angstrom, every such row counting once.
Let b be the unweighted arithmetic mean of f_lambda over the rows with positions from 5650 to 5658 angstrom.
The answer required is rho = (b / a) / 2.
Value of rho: 0.52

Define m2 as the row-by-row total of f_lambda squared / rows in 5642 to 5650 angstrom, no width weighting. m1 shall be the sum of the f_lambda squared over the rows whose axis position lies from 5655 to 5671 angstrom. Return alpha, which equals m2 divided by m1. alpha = 0.5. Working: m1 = 1375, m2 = 668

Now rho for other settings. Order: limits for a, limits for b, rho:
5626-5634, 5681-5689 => 0.50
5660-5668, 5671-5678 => 0.52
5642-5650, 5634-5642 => 0.45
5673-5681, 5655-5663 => 0.48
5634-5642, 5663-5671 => 0.57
